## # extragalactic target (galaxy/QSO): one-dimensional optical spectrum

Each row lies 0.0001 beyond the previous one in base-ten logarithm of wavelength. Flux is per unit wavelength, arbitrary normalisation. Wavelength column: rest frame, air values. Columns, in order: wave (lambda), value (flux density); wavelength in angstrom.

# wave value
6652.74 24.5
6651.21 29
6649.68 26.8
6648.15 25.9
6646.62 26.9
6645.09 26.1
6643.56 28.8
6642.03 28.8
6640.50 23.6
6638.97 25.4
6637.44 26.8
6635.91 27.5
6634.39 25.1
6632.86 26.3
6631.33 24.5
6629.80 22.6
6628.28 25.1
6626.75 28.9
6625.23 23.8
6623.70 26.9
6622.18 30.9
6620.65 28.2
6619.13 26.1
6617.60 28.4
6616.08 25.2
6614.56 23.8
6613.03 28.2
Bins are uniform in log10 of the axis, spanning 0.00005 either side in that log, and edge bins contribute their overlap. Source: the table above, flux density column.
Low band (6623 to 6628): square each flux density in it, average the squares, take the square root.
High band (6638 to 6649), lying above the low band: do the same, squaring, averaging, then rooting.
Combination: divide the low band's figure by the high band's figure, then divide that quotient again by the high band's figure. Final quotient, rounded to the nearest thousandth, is 0.038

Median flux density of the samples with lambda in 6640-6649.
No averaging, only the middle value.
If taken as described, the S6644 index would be 26.5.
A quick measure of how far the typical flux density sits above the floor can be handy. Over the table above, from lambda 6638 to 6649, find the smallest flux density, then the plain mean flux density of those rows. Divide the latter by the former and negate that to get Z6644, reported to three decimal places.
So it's -1.123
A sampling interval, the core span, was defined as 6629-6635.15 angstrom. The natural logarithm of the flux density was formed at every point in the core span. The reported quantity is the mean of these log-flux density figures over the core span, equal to 3.20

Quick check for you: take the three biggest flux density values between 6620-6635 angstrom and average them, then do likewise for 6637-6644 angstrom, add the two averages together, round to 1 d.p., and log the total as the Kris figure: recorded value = 57.5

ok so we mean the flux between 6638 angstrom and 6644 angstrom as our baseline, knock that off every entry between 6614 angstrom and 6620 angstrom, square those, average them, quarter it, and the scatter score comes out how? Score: 0.8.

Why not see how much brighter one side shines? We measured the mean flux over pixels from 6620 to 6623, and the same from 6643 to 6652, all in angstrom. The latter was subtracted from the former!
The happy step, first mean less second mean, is 2.3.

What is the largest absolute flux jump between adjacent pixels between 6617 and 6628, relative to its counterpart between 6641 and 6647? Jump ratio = 1.9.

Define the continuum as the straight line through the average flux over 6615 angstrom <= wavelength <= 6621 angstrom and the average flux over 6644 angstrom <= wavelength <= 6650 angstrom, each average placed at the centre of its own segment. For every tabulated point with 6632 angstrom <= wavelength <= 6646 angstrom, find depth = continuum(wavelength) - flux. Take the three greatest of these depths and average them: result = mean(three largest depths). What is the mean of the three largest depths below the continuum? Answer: 1.9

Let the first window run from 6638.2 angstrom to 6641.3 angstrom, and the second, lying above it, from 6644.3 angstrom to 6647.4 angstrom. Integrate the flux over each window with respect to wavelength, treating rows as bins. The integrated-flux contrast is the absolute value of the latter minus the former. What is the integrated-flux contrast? 6.2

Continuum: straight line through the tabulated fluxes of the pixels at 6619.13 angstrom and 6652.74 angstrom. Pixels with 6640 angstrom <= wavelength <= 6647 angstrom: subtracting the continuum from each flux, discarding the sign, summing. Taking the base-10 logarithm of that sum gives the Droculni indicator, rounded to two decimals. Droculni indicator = 1.10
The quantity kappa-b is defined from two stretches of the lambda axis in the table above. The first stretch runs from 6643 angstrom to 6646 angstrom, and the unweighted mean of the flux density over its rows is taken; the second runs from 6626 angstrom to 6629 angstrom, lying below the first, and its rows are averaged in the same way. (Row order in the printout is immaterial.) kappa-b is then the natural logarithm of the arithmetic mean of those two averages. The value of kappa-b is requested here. 3.30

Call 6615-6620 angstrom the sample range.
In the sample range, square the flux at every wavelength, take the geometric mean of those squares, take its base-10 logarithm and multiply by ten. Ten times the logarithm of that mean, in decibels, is 28.5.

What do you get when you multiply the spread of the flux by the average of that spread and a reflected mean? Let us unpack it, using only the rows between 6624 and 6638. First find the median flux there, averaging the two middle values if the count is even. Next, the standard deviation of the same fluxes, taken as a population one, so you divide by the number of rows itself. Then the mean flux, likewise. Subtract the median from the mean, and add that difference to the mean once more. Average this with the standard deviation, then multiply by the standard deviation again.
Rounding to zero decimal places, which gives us 26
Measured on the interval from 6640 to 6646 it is 31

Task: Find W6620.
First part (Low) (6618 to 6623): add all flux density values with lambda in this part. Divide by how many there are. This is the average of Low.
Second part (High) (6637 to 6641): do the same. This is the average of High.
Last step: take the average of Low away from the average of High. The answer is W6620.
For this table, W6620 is -3.1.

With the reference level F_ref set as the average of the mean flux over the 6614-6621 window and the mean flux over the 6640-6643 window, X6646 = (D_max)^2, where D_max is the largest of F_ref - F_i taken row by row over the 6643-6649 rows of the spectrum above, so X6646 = 0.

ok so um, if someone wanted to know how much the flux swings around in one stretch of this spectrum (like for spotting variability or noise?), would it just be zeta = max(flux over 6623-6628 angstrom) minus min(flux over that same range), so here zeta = 5.1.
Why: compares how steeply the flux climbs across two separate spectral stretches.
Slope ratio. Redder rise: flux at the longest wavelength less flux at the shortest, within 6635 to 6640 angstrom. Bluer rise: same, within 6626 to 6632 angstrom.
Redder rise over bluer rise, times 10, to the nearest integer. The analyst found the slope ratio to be 5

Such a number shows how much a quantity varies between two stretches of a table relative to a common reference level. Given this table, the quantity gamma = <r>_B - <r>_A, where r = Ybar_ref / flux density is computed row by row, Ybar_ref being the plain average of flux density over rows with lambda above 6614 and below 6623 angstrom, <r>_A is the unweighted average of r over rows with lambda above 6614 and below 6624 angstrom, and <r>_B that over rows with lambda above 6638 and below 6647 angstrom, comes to 0.02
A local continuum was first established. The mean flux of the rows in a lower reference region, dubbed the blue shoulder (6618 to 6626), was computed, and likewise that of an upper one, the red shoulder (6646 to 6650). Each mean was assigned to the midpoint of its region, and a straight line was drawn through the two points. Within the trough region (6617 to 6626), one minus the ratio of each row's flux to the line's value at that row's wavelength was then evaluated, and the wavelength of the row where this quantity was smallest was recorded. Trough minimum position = 6622.18 angstrom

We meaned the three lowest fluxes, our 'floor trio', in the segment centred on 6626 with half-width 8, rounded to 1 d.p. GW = 23.6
